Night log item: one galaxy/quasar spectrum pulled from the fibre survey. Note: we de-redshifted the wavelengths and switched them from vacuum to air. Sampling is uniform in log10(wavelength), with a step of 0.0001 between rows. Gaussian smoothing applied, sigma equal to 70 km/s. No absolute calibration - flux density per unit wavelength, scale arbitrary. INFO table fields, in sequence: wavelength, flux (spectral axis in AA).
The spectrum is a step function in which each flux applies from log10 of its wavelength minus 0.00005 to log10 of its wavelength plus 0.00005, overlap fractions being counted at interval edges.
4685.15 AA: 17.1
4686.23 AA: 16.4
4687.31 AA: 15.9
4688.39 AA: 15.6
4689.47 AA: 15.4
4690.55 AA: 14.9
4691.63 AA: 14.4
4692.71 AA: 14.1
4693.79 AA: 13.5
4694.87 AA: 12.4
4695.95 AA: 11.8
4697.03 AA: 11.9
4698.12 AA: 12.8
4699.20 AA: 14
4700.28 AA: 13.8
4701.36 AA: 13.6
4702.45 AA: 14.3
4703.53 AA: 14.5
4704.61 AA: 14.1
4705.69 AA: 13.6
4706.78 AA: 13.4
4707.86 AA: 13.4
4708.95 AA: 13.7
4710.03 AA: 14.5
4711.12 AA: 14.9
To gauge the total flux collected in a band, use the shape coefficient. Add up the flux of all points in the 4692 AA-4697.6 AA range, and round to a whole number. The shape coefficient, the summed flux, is 64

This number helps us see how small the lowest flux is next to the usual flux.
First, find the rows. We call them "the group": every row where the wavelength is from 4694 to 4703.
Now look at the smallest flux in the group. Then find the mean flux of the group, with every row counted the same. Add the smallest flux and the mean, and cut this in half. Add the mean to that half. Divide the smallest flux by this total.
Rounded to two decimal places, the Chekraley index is 0.46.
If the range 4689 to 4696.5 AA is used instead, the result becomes 0.44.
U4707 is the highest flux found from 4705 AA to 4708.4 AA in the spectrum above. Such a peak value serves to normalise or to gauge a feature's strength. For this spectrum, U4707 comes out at 13.6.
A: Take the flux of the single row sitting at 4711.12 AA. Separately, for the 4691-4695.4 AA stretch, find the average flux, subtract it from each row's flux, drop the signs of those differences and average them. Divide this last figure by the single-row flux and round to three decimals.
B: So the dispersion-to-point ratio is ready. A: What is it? 0.044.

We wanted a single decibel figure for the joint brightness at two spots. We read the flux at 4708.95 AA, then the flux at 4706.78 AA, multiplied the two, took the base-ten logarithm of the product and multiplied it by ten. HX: 22.6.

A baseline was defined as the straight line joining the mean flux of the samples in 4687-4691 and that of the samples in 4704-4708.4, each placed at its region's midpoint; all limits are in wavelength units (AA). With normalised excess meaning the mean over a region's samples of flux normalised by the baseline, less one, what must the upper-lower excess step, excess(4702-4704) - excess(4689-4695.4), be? 0.10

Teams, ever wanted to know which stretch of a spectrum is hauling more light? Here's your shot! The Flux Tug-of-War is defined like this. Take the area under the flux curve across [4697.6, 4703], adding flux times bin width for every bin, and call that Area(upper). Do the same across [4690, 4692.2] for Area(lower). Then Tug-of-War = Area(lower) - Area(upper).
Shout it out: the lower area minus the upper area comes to -42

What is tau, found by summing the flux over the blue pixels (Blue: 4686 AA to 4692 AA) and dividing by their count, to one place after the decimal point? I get 15.4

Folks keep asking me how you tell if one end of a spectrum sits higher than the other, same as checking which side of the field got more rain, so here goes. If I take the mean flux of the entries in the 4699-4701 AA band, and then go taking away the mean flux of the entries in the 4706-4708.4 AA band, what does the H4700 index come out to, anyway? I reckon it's 0.5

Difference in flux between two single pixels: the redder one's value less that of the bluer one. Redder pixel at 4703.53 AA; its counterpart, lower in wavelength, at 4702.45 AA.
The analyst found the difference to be 0.2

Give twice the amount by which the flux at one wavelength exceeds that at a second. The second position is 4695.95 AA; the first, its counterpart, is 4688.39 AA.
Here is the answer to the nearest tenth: 7.6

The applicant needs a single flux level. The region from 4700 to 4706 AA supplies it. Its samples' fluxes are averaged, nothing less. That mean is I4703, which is 14.0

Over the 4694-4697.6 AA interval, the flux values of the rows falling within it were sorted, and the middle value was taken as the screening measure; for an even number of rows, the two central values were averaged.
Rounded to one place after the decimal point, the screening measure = 11.9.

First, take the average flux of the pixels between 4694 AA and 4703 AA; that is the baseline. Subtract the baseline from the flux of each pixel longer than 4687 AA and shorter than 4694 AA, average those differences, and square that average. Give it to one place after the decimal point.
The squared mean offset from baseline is 3.1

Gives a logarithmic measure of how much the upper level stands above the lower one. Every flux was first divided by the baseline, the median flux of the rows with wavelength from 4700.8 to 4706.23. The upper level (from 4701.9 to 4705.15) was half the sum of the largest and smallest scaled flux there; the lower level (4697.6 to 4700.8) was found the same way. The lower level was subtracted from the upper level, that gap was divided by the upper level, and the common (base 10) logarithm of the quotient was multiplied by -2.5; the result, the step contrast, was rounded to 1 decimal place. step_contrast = 3.0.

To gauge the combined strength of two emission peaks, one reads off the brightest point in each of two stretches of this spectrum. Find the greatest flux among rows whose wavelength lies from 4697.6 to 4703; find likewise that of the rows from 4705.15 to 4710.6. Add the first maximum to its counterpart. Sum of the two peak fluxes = 28.8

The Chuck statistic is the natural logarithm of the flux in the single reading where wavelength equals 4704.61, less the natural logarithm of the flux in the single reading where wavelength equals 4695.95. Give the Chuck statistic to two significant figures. 0.18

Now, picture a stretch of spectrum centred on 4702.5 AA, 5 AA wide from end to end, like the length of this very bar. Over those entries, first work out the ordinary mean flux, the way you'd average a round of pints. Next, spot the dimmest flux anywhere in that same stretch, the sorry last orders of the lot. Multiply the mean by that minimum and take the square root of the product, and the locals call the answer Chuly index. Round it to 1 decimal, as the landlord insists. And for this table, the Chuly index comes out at 13.8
